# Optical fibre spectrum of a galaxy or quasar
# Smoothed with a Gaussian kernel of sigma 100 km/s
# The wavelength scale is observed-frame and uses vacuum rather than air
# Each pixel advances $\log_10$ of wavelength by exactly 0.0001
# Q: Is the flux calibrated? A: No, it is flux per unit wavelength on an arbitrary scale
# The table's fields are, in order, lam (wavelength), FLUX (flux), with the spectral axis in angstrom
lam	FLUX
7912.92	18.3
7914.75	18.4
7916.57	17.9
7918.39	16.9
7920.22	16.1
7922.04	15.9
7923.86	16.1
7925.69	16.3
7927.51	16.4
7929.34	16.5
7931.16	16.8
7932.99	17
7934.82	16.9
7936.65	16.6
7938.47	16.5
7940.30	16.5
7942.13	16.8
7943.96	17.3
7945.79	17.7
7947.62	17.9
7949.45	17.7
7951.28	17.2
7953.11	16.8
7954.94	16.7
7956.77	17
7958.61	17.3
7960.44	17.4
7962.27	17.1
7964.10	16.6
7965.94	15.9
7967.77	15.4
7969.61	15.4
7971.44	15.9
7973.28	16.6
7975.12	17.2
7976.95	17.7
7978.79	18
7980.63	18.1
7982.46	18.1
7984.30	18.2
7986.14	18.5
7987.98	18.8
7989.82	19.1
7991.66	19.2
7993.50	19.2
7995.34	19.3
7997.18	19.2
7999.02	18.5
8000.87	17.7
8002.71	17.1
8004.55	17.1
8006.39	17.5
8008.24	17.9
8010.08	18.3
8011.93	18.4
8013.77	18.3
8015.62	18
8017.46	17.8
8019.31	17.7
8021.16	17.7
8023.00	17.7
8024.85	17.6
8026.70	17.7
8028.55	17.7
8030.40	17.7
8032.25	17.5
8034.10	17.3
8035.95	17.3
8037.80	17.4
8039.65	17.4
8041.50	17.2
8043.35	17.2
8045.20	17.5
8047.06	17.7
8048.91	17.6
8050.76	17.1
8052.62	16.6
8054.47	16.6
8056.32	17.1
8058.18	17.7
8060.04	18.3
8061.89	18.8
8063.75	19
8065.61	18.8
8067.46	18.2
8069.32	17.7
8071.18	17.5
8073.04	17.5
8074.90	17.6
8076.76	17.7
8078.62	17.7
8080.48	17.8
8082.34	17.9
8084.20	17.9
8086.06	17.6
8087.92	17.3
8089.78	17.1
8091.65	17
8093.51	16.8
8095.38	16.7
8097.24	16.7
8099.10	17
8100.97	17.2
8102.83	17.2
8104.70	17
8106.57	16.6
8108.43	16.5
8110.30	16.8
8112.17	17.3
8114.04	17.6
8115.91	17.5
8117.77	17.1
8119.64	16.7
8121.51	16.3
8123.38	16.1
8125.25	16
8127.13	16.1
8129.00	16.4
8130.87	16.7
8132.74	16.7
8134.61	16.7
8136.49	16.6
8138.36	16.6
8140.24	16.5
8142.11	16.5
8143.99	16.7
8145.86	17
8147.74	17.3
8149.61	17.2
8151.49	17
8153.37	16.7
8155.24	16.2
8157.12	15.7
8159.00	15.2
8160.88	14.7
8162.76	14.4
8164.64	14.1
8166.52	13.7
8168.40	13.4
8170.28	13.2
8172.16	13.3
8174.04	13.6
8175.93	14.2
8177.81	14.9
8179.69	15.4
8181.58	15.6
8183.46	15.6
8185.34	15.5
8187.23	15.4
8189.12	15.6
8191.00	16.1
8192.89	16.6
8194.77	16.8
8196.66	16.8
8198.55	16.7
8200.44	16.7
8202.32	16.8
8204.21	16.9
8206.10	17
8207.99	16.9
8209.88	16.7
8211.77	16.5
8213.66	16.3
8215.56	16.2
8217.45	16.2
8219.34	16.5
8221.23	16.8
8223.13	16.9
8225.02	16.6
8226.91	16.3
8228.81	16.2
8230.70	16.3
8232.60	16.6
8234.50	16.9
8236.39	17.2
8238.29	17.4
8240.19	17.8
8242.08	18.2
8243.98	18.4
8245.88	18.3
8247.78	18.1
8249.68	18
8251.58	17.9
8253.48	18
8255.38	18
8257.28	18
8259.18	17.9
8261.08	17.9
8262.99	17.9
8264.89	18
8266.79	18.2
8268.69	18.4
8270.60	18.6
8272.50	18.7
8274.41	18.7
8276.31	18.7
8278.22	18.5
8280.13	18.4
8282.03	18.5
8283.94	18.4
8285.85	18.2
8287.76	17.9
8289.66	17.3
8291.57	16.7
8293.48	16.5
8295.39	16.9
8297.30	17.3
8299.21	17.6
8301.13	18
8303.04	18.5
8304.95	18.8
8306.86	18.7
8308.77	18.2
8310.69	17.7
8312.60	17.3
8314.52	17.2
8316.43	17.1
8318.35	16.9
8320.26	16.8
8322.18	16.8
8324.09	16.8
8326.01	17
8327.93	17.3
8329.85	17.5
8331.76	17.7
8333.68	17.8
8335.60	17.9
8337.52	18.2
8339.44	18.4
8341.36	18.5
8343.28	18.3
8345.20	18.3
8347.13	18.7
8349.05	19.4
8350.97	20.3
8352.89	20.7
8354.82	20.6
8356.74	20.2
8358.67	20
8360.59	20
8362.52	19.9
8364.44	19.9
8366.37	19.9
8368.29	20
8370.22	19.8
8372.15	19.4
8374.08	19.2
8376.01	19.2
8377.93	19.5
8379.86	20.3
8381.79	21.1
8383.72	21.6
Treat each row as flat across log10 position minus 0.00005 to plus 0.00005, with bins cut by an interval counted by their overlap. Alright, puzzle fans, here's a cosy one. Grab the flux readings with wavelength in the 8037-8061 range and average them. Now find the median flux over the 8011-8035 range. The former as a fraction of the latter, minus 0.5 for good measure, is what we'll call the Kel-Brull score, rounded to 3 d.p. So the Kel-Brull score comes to 0.480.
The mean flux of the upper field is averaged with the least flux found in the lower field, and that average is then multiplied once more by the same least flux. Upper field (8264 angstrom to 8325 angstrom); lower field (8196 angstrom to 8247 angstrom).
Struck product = 276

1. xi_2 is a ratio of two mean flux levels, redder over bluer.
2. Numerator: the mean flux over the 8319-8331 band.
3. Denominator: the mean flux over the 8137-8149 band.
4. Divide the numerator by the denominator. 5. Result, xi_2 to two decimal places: 1.02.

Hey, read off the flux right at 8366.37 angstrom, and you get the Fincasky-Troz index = 19.9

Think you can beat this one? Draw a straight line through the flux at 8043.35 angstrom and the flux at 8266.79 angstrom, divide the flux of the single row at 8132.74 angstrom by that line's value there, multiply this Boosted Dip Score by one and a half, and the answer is 1.42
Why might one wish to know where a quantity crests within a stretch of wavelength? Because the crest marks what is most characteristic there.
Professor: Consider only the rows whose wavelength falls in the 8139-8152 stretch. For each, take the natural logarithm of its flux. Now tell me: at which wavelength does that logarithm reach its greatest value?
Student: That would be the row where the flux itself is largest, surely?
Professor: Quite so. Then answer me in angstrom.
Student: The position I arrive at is 8147.74 angstrom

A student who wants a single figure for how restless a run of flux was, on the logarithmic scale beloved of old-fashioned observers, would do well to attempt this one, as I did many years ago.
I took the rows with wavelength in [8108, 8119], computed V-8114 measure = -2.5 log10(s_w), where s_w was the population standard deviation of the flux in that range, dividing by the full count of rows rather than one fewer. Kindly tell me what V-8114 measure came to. 1.0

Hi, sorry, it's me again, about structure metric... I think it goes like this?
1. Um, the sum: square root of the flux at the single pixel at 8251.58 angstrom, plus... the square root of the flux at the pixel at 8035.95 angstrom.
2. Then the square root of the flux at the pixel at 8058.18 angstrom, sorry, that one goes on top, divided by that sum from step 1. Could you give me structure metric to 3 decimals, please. 0.501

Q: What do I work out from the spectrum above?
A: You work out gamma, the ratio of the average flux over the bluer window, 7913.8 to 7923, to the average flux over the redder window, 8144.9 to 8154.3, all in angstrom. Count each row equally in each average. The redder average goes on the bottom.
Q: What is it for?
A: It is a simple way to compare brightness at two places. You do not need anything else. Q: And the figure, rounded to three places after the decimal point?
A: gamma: 1.000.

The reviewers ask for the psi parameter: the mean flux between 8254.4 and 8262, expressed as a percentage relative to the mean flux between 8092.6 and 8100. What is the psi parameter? 107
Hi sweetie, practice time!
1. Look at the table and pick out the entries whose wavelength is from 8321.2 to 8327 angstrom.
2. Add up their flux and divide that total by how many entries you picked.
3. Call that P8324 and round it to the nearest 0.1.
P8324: 16.9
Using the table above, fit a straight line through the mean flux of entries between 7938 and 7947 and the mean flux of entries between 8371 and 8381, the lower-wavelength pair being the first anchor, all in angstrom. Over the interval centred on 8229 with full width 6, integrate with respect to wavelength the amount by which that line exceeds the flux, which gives 14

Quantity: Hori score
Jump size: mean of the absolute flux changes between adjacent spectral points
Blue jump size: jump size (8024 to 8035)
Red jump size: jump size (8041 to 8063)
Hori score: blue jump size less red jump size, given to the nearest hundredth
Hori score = -0.25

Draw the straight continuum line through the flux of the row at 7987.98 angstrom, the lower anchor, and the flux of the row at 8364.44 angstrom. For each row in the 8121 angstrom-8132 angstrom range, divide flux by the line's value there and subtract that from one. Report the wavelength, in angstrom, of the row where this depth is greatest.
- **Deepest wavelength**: 8125.25 angstrom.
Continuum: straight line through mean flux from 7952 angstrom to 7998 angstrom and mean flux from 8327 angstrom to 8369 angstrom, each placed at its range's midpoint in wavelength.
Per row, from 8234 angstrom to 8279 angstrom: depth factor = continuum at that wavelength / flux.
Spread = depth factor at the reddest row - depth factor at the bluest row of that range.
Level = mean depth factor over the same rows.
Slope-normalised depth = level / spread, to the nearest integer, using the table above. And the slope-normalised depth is -12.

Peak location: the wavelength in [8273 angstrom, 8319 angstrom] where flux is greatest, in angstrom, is 8304.95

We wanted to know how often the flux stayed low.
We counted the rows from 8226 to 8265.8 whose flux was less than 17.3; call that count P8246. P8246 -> 6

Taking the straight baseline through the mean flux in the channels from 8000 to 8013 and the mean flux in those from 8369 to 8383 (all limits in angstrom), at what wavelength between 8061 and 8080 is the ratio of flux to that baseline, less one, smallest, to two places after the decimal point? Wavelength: 8073.04 angstrom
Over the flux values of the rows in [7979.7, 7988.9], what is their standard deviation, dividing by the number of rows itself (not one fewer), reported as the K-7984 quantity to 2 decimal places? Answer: 0.27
